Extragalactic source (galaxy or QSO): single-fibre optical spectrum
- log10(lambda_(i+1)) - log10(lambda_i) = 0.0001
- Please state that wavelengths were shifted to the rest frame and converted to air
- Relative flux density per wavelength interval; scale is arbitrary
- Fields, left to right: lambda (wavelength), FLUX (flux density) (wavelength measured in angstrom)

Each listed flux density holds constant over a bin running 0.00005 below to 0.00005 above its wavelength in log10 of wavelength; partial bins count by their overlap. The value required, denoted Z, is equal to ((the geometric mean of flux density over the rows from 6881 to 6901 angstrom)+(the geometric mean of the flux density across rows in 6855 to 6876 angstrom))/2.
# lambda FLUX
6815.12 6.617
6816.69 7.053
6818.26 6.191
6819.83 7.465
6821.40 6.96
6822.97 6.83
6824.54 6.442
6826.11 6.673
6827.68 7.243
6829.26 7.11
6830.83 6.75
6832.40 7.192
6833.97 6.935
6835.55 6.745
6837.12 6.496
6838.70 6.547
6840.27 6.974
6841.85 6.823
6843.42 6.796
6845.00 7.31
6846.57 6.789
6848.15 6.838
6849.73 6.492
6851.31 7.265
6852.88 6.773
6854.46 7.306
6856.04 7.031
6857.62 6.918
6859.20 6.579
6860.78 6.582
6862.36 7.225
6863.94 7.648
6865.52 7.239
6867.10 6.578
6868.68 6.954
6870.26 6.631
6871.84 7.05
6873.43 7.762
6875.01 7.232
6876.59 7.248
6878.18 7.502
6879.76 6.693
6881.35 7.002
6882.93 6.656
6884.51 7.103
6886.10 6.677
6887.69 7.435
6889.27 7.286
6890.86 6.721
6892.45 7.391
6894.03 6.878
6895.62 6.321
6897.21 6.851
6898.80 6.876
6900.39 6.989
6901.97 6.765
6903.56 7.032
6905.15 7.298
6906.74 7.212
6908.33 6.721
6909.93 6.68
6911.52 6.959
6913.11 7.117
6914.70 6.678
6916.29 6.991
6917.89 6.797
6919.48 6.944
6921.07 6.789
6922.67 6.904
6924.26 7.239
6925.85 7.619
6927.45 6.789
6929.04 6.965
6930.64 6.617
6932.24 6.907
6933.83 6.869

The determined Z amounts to 6.98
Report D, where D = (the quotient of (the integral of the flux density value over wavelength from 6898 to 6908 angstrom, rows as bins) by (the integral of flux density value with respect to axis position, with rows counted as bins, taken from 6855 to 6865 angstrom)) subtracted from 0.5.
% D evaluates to -0.501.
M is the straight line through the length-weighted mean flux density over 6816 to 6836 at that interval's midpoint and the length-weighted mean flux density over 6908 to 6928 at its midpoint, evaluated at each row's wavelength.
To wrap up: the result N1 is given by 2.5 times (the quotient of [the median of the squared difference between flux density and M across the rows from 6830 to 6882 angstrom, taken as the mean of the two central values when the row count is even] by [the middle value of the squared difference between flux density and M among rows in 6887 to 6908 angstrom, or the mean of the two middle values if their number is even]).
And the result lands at 5.0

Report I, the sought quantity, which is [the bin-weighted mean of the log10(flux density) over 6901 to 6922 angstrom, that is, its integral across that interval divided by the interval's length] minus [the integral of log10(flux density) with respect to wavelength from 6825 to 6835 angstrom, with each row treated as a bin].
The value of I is -7.6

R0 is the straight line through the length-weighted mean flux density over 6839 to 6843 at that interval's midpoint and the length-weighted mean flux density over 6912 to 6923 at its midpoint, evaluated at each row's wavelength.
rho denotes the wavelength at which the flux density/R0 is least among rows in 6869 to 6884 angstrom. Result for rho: 6870.26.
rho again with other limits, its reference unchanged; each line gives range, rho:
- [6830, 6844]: 6837.12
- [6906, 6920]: 6914.70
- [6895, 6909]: 6895.62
